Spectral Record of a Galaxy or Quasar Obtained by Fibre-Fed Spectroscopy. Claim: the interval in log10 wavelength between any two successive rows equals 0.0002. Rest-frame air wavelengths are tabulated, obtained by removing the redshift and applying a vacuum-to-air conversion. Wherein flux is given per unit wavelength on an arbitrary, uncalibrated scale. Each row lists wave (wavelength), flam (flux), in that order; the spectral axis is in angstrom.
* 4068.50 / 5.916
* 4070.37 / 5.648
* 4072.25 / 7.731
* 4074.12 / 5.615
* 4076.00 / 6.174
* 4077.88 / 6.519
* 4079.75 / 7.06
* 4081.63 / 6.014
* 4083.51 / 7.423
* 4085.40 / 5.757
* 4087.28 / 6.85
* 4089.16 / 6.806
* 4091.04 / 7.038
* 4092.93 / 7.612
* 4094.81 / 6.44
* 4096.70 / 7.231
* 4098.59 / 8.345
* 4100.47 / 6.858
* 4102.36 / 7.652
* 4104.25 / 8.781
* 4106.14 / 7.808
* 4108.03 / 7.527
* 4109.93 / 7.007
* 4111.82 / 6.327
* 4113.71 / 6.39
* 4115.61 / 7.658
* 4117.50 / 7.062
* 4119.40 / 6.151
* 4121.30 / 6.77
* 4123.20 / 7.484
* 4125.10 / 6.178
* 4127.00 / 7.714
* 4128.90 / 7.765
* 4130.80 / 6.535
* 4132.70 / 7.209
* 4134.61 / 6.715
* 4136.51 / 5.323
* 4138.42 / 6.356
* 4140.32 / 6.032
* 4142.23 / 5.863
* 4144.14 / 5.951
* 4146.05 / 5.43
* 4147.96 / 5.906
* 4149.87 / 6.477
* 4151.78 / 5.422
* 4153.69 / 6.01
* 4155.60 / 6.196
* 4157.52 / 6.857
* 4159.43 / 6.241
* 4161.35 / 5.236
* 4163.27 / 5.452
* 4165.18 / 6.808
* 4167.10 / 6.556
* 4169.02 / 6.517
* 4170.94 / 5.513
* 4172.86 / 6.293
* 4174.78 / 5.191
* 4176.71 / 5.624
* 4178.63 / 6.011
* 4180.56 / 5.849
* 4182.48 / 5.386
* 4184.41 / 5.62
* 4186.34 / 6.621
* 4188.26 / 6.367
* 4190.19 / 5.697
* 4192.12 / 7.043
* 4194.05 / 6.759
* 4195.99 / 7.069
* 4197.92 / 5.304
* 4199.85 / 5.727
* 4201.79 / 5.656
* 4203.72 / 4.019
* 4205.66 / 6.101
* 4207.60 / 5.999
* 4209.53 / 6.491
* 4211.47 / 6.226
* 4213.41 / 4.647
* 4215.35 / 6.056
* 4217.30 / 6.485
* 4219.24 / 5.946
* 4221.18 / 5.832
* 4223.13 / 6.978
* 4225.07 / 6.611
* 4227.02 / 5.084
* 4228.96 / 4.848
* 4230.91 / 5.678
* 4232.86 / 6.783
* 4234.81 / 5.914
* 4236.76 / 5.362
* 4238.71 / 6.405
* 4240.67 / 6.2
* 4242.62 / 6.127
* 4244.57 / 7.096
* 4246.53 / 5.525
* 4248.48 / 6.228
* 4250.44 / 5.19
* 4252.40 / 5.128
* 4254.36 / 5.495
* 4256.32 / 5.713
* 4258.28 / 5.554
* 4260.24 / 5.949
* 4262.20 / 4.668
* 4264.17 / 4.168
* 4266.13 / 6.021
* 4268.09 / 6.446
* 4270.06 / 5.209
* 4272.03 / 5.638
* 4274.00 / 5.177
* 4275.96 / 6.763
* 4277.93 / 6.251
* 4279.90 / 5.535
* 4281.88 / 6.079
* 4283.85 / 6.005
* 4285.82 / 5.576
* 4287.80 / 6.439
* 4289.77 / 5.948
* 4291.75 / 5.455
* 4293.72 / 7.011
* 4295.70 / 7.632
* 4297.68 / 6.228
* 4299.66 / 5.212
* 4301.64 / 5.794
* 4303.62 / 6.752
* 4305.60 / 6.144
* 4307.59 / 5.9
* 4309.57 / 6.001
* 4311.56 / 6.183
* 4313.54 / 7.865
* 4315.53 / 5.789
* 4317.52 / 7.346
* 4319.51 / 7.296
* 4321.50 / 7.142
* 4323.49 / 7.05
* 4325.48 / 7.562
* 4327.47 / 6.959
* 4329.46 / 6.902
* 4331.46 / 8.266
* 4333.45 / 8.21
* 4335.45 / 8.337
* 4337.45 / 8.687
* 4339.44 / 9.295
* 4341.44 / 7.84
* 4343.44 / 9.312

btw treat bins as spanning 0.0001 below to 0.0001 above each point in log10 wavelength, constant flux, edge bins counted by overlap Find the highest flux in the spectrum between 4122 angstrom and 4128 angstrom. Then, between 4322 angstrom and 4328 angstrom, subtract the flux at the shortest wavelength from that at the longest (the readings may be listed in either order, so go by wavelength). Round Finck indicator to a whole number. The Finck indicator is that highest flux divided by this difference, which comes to -85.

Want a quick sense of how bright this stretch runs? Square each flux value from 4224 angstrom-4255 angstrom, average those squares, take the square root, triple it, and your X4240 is 17.7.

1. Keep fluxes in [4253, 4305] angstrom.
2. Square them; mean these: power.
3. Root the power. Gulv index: 5.92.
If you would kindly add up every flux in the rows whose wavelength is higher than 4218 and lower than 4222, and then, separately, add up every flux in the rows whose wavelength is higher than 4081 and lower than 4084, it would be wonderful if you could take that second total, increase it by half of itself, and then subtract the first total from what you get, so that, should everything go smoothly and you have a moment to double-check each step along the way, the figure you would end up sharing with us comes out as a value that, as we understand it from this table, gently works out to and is 8.4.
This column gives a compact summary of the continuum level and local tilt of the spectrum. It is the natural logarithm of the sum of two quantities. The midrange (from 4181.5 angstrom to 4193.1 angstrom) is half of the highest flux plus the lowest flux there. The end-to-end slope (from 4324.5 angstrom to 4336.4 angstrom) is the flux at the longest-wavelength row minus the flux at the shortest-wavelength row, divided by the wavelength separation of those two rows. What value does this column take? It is 1.84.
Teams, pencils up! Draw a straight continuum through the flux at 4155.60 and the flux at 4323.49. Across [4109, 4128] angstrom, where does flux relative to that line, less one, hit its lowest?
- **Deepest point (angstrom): 4125.10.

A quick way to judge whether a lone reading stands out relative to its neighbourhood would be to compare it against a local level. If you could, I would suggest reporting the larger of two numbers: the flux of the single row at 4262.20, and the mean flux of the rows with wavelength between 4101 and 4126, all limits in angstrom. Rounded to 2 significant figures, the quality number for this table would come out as 7.1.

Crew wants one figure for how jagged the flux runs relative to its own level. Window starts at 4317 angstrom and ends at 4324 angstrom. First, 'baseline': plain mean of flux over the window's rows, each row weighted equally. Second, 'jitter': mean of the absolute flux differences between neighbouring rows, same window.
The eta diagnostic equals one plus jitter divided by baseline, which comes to 1.01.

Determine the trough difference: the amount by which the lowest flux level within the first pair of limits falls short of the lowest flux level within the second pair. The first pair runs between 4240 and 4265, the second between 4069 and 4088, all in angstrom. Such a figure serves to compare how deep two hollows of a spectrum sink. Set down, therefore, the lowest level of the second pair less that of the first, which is 1.4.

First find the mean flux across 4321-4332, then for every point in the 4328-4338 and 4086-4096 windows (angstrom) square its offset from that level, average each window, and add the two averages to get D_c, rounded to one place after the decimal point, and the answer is 1.2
